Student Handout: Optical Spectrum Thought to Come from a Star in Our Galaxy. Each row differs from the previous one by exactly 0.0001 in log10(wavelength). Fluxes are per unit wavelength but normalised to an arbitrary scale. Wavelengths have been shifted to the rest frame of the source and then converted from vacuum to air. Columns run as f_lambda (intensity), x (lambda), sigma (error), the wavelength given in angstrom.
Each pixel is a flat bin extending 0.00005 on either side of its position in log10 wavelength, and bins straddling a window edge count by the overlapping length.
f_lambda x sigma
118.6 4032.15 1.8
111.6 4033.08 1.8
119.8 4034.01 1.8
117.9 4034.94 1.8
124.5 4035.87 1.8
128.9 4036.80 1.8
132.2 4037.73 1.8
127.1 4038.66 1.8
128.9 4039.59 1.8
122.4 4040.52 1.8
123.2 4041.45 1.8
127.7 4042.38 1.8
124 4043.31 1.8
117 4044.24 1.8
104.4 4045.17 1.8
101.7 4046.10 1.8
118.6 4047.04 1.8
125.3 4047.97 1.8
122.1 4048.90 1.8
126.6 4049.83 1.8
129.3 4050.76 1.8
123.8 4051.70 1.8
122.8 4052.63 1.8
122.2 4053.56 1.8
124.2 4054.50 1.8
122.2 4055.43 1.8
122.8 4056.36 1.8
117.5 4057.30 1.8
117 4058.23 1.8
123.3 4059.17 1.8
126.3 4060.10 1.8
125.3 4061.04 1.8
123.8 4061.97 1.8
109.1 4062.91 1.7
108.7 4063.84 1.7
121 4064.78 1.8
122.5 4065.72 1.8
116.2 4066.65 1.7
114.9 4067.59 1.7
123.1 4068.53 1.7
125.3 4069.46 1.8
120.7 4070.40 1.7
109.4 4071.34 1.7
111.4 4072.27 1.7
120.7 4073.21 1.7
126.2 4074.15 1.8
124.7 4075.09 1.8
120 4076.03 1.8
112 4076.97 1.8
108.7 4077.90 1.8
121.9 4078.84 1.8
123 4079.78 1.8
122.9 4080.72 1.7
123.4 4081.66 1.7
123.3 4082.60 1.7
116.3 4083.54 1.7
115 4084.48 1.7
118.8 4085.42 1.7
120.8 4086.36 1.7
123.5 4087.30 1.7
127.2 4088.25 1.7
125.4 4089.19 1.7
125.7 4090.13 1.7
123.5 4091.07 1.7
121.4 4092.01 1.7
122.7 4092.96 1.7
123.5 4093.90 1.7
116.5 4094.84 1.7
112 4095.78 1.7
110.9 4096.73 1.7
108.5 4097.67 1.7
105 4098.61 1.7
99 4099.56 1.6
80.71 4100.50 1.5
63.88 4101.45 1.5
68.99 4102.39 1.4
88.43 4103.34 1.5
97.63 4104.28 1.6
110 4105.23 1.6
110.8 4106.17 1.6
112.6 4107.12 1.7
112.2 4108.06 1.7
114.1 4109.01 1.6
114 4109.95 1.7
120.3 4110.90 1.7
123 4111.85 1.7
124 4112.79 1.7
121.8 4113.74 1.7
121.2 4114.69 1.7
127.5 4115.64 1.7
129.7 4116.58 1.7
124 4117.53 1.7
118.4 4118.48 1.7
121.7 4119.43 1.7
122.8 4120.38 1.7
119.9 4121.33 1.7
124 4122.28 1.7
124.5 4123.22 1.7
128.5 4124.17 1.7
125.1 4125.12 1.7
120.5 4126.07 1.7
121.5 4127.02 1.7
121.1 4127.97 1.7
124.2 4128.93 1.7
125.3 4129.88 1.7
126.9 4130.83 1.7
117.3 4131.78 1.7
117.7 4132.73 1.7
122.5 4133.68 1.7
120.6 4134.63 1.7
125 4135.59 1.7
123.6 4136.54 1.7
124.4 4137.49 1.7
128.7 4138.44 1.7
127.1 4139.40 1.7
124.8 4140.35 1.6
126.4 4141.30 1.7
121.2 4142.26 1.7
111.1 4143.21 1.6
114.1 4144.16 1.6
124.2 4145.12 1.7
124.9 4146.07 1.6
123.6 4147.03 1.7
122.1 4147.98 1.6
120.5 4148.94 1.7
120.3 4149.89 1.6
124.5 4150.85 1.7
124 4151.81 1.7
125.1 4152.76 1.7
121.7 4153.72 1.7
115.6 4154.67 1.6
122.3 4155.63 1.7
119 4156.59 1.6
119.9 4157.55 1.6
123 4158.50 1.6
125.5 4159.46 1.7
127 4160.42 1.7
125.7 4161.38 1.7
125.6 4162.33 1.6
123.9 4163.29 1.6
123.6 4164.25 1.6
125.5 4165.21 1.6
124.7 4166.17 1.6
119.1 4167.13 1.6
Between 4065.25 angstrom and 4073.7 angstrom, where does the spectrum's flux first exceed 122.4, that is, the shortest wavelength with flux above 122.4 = 4065.72 angstrom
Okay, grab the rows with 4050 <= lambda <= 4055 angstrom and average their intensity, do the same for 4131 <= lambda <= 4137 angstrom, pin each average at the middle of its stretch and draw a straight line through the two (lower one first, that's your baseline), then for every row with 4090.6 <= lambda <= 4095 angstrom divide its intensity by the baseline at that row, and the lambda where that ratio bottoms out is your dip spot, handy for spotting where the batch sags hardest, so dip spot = 4094.84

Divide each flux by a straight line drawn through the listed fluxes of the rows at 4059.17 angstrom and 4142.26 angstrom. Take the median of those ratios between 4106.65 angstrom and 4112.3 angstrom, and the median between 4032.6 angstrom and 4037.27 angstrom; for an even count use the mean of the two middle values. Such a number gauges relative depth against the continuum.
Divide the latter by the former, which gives 1.03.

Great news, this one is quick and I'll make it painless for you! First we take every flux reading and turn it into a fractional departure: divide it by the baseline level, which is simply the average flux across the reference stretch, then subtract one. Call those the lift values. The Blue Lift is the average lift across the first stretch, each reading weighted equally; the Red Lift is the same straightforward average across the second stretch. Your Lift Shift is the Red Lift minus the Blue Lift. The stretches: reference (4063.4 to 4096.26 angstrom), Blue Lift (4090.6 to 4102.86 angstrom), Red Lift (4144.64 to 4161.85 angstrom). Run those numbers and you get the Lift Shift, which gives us 0.15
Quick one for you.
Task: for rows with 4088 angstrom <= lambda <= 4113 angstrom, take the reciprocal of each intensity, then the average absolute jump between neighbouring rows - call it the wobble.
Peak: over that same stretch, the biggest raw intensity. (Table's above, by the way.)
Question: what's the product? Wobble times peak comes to 0.077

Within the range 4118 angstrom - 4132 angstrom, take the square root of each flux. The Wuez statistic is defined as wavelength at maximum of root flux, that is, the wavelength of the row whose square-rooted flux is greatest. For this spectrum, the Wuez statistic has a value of 4124.17 angstrom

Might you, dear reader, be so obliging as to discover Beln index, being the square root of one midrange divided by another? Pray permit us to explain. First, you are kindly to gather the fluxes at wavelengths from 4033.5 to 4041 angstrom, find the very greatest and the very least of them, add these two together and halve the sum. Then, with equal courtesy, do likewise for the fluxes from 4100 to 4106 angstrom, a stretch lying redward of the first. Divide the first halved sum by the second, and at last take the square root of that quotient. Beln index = 1.20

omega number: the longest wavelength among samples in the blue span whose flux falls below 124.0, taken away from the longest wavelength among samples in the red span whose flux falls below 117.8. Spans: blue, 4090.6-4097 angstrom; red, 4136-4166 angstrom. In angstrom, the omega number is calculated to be 57.9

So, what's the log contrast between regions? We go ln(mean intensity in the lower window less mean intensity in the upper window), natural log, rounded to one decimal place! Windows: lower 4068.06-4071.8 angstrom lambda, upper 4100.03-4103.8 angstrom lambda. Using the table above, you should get 3.8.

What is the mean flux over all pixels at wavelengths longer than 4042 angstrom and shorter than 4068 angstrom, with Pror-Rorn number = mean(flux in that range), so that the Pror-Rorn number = 120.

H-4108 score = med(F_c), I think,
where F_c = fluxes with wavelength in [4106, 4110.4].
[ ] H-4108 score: 113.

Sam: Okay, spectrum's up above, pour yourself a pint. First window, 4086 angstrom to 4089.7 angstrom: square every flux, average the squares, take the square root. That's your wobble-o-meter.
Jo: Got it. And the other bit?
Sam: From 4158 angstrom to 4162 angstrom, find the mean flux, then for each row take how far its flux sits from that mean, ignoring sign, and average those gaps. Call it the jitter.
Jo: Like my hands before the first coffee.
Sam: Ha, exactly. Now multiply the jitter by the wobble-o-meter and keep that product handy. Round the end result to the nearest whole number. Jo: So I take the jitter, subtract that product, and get -142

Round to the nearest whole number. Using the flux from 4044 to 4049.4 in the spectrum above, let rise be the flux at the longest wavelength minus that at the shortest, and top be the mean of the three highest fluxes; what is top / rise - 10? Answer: 14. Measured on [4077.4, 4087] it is 0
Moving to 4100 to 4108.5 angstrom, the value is -6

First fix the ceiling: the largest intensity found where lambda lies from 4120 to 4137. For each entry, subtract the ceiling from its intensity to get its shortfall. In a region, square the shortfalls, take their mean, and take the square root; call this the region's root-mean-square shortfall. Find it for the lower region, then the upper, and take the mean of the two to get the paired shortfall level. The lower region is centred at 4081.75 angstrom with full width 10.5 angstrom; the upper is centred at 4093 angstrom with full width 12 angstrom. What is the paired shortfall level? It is 11.4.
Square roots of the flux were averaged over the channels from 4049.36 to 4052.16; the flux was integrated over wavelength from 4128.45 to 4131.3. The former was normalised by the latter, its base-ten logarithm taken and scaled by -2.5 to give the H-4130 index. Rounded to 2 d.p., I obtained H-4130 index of 3.76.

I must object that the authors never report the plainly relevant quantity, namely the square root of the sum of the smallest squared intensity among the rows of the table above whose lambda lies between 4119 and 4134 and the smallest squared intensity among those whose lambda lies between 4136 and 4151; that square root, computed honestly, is 162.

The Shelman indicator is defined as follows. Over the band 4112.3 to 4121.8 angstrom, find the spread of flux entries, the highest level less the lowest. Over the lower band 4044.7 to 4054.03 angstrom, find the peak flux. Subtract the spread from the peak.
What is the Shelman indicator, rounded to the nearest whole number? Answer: 118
